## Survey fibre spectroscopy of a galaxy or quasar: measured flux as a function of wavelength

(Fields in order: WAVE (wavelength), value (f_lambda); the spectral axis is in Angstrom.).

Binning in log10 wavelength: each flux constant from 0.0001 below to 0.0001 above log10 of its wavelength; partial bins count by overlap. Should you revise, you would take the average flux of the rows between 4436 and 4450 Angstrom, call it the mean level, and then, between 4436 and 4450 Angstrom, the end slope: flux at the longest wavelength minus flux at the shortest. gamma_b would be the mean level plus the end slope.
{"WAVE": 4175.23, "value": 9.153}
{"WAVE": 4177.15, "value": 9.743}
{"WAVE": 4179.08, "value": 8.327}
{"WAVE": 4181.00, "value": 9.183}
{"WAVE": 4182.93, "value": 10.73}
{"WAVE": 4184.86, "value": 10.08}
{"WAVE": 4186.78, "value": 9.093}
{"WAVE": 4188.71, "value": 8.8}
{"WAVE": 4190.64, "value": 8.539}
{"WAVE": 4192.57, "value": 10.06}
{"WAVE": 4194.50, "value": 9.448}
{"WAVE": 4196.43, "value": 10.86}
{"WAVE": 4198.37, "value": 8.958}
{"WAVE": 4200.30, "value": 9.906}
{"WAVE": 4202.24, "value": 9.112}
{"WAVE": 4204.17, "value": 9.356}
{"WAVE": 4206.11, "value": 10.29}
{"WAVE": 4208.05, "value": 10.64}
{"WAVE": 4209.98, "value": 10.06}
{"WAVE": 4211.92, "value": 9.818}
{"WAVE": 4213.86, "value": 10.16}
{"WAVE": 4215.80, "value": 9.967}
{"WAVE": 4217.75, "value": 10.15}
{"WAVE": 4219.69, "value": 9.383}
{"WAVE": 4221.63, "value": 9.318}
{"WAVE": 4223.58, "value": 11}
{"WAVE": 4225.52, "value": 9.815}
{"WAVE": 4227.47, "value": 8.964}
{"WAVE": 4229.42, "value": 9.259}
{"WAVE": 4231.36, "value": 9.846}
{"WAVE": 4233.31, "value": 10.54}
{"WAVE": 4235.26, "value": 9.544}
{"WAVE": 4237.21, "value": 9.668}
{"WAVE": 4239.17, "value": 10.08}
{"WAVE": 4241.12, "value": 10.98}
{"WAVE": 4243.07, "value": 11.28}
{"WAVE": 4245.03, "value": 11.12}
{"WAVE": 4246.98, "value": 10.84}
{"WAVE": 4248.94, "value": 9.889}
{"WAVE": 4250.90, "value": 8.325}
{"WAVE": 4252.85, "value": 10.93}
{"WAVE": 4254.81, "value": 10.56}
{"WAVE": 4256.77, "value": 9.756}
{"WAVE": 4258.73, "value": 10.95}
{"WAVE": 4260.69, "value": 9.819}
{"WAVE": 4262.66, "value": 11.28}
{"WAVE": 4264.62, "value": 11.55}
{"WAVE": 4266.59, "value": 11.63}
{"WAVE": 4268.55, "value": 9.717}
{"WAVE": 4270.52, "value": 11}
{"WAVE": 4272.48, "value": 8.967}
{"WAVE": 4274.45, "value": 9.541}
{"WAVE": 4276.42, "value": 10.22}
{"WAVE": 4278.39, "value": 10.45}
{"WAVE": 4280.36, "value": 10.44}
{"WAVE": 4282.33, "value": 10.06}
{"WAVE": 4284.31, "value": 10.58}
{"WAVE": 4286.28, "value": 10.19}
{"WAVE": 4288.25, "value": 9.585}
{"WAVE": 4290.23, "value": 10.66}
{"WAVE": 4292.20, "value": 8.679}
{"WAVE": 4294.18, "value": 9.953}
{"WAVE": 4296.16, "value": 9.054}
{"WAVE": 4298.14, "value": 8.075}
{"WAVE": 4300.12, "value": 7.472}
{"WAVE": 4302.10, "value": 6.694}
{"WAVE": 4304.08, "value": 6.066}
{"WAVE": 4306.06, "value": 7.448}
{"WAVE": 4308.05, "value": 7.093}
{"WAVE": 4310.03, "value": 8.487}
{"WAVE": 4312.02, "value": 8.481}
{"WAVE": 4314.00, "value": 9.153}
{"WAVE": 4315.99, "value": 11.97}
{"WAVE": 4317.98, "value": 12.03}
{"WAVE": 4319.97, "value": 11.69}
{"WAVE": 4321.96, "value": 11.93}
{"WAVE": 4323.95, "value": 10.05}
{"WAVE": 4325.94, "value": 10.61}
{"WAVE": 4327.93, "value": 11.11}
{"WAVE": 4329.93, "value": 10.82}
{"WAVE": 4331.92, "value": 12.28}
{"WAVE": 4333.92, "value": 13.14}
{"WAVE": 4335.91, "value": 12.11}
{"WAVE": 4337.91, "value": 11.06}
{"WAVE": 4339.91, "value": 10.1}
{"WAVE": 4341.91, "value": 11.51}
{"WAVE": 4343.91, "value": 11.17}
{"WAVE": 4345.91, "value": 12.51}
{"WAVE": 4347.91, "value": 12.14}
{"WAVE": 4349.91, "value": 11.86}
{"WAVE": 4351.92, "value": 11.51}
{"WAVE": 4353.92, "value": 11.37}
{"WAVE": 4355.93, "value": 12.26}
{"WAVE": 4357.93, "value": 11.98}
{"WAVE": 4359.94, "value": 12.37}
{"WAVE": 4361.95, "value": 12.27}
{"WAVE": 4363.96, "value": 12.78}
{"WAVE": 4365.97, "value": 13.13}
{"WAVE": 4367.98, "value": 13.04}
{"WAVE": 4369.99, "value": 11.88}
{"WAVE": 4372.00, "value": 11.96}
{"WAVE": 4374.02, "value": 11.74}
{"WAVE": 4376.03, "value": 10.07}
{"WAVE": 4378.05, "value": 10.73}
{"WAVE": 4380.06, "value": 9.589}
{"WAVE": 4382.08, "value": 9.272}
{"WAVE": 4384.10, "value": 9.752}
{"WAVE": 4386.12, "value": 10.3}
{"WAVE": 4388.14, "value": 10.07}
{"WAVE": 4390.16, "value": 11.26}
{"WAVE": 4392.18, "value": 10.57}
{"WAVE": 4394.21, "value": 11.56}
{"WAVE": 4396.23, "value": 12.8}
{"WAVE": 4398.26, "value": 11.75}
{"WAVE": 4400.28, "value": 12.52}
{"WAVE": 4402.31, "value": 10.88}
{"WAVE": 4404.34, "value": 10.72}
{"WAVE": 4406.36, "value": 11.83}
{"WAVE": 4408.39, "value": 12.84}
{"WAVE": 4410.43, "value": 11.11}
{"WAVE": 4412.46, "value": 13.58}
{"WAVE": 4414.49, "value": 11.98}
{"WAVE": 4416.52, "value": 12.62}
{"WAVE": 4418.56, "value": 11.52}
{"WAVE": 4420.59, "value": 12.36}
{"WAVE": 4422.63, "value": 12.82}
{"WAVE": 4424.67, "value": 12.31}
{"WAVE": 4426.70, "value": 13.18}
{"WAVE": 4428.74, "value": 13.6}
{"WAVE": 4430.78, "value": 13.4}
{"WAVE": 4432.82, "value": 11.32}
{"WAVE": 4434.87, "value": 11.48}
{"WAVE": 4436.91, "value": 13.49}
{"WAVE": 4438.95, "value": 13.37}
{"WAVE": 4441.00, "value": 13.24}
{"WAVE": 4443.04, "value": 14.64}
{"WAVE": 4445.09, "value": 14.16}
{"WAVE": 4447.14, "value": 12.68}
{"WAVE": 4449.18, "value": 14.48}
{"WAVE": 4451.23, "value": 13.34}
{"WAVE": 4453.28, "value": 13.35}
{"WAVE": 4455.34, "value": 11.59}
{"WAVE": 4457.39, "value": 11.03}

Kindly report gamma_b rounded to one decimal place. 14.7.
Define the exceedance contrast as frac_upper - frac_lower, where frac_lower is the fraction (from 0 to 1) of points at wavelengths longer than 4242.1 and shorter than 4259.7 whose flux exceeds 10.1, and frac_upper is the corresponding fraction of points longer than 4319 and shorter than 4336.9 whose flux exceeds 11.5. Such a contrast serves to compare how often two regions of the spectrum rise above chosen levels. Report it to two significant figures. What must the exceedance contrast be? -0.11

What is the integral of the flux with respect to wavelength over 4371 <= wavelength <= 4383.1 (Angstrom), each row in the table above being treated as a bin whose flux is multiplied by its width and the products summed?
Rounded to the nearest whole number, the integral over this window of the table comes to 128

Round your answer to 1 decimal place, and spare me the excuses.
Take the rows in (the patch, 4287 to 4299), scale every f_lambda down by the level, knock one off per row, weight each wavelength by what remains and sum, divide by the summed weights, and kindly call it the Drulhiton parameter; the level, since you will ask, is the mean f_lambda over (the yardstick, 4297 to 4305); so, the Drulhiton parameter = 4292.4 Angstrom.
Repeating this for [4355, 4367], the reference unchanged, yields 4361.2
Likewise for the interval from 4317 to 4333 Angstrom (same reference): 4324.8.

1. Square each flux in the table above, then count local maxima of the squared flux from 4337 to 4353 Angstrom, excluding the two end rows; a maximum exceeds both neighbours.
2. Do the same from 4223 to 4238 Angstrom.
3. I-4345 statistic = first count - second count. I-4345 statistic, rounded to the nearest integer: 1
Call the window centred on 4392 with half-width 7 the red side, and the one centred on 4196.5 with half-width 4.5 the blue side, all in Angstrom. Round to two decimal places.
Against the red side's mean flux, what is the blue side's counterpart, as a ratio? 0.88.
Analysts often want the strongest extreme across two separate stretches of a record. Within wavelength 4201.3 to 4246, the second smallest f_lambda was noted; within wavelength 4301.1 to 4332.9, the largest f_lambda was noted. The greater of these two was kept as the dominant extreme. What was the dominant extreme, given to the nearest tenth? 12.3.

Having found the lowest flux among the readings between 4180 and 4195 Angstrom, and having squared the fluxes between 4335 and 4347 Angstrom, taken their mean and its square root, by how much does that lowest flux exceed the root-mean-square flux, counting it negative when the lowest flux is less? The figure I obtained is -2.9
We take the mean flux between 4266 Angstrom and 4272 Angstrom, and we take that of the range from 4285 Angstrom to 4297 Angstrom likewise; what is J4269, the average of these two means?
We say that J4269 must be 10.2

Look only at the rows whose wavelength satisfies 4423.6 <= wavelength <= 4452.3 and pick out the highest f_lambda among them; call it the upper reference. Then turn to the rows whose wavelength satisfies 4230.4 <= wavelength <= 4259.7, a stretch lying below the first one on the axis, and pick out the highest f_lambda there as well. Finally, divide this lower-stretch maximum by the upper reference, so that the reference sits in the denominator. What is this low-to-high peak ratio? 0.770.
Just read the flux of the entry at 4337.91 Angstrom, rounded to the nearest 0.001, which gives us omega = 11.060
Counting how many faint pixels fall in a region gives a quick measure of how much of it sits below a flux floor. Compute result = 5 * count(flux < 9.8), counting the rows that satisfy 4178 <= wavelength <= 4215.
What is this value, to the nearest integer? 45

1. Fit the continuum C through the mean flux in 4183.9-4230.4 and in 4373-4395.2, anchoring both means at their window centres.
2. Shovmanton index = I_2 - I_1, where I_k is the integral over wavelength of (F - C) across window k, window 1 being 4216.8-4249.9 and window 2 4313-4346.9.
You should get 30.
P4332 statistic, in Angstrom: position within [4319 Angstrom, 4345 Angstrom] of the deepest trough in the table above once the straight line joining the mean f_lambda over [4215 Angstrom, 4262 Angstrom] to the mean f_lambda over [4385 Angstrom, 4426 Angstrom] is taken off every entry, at 4339.91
